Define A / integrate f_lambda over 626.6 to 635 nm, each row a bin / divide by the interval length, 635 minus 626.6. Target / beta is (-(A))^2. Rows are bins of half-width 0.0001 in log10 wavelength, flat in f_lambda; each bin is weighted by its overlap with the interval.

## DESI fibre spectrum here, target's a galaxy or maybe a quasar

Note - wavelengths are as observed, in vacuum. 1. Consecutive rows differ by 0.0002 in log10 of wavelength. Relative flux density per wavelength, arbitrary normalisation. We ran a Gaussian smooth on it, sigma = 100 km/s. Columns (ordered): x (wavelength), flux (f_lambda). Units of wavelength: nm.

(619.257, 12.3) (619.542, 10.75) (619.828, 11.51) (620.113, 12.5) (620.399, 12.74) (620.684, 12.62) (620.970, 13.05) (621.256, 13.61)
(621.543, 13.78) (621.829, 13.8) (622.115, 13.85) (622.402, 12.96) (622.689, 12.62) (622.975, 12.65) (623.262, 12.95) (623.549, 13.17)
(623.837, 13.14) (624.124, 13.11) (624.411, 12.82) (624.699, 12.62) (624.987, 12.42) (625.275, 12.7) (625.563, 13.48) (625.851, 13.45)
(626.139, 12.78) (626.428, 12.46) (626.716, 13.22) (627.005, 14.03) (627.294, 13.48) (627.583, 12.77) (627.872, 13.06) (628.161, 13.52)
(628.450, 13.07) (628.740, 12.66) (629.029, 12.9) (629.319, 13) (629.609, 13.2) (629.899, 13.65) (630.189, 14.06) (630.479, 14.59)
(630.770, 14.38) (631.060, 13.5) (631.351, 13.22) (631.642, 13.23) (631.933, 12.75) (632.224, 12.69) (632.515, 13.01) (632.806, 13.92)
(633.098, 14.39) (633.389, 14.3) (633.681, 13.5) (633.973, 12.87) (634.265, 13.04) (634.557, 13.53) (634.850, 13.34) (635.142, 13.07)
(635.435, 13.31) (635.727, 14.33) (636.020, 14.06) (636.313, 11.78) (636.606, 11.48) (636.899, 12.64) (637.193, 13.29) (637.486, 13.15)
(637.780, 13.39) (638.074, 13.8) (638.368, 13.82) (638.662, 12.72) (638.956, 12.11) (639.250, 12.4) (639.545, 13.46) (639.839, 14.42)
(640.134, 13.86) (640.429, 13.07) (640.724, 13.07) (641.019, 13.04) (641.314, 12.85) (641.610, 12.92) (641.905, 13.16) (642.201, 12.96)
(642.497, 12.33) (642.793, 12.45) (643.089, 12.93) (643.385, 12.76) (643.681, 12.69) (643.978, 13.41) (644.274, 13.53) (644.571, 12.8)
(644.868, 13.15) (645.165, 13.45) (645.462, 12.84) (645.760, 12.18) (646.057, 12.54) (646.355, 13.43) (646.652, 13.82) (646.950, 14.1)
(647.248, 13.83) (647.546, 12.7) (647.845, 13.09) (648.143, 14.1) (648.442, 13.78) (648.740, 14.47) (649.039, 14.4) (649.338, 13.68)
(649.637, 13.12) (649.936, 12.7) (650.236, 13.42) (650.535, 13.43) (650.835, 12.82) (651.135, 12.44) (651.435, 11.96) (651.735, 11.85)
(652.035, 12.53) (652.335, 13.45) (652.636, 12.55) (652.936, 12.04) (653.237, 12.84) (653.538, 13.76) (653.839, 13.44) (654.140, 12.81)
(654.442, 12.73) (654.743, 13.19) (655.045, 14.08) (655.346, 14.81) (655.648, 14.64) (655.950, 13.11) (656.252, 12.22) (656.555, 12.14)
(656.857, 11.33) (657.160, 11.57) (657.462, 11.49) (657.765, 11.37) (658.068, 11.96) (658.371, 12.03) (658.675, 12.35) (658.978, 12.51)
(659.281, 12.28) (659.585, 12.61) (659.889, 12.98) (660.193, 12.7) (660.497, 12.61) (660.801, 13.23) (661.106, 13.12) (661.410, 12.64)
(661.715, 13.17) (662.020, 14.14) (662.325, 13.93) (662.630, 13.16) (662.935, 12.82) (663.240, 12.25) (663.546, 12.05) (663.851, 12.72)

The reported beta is 180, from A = 13.4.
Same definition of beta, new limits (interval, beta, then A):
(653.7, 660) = 160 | 12.6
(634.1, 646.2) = 170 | 13.1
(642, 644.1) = 164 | 12.8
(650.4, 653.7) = 161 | 12.7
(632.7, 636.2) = 185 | 13.6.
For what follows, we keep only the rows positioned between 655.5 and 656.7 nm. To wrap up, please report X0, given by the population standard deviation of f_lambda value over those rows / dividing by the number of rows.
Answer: 1.01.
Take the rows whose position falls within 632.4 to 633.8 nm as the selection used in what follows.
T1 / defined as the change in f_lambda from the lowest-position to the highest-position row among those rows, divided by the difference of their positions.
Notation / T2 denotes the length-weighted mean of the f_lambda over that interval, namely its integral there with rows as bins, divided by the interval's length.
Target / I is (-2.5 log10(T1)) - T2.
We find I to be -12.9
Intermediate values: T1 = 0.4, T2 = 13.9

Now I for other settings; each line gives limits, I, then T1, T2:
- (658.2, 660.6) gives -11.1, 0.3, 12.5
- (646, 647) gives -14.1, 1.7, 13.5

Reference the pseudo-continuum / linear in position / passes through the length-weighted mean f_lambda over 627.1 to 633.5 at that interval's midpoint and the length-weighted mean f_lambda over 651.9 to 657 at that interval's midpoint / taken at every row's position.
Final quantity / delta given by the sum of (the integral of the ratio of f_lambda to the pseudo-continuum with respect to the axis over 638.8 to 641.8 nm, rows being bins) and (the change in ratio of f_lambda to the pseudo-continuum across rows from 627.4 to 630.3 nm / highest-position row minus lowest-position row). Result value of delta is 3.07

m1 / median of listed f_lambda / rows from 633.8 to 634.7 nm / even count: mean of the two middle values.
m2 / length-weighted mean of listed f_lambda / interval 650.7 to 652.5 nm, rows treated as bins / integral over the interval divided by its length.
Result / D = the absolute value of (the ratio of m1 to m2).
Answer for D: 1.04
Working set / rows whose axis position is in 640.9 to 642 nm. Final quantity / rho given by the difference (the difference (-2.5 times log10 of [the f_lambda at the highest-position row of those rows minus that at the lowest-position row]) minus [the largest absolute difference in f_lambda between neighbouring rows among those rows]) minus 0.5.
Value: 1.6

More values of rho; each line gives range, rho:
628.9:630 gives -0.6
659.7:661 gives 0.4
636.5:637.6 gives -2.2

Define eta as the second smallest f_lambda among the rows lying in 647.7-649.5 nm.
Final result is 13.68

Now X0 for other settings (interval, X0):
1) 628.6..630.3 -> 0.47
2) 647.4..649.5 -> 0.61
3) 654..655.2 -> 0.54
